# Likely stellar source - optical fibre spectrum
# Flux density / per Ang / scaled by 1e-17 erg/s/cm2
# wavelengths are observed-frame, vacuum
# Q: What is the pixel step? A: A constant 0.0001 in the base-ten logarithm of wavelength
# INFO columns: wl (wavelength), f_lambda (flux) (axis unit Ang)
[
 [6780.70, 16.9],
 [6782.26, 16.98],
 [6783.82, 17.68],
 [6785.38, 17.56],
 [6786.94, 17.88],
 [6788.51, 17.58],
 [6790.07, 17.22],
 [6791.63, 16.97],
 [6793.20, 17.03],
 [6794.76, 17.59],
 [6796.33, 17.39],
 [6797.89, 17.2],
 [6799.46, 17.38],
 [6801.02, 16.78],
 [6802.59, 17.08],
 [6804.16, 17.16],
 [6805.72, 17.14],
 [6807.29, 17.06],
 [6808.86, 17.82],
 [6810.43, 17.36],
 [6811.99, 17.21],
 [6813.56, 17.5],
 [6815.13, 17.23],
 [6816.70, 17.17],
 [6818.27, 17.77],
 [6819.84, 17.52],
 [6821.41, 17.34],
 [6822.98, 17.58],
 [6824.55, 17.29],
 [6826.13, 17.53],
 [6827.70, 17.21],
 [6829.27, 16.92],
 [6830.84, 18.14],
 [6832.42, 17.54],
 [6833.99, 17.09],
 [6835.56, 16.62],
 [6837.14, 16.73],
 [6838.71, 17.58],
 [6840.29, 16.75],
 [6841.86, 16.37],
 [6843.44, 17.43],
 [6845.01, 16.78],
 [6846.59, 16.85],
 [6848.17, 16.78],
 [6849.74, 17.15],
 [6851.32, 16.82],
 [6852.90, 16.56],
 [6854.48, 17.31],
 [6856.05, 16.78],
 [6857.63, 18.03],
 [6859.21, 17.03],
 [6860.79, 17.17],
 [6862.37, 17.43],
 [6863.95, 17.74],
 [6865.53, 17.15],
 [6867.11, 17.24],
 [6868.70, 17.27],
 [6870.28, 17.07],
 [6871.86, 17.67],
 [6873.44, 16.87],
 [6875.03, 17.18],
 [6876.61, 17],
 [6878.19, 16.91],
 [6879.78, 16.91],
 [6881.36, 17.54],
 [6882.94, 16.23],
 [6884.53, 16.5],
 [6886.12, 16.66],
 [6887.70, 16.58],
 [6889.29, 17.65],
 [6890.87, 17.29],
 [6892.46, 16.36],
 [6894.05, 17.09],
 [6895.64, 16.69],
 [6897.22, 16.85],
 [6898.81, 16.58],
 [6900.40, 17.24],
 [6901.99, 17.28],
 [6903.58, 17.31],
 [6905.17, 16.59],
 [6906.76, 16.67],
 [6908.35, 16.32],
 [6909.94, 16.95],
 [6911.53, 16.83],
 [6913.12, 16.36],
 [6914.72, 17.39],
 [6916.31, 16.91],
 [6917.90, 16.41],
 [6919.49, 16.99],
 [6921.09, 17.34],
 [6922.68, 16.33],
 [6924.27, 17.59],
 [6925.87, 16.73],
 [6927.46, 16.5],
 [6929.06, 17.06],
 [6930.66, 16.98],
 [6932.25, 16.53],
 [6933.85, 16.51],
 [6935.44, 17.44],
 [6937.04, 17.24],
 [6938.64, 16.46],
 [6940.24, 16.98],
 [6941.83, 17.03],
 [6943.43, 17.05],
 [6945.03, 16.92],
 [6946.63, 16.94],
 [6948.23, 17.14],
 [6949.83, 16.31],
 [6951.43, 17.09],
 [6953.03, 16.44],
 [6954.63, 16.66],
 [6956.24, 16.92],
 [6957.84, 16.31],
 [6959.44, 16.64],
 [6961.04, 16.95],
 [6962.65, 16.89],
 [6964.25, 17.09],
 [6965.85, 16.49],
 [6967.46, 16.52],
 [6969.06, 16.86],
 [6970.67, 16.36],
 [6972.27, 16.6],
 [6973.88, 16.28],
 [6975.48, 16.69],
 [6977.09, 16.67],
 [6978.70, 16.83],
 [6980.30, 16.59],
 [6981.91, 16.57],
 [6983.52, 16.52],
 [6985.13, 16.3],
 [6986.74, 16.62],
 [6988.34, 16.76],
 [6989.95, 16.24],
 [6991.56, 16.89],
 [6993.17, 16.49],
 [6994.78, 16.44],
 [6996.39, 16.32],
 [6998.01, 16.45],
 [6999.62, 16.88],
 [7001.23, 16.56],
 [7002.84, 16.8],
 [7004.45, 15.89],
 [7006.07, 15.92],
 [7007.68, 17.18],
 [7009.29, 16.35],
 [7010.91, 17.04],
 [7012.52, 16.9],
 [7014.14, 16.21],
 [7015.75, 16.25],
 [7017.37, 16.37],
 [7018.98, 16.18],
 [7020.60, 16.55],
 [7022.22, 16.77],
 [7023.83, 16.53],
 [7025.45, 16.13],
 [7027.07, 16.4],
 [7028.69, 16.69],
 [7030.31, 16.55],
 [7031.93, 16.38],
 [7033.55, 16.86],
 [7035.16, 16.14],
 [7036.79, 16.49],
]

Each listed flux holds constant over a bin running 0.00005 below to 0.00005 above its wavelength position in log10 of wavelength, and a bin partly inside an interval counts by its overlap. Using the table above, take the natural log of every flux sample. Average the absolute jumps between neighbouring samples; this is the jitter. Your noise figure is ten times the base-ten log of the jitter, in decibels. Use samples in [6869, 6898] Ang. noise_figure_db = -15.5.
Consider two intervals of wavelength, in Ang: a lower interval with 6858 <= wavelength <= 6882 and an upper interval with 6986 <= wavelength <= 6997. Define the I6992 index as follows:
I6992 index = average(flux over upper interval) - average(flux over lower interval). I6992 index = -0.67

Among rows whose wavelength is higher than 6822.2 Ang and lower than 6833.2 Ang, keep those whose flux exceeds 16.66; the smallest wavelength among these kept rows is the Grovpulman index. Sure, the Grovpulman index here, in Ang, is 6822.98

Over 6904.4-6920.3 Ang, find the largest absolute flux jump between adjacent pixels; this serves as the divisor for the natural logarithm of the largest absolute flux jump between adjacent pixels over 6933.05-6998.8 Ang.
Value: -0.1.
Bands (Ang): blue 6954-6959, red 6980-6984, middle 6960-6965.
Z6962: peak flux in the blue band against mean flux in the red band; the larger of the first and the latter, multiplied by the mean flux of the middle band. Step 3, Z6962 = 287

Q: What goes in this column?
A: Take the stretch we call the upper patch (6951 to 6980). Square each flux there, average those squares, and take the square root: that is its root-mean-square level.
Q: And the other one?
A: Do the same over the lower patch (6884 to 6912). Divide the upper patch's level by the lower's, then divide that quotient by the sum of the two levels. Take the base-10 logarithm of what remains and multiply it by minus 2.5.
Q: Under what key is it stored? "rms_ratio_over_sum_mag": 3.83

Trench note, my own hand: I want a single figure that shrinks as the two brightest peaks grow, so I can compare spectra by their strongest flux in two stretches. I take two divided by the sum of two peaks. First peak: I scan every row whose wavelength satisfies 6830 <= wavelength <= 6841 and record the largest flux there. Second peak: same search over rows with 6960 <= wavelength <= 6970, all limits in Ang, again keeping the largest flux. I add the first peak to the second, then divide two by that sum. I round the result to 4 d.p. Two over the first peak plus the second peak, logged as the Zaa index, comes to 0.0568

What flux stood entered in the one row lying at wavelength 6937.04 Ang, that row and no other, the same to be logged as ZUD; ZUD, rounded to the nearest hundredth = 17.24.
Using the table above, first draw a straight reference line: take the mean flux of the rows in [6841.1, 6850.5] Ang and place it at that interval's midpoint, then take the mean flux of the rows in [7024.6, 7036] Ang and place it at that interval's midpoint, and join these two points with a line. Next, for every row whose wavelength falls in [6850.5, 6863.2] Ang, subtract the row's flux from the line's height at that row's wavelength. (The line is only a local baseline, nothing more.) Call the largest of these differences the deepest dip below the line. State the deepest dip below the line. 0.32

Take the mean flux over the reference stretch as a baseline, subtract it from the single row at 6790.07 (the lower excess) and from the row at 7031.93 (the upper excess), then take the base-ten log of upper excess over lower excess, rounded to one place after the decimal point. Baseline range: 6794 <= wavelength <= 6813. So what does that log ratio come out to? 1.3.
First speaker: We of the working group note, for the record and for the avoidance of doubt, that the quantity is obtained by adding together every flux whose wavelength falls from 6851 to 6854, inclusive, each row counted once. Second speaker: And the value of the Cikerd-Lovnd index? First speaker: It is 33.4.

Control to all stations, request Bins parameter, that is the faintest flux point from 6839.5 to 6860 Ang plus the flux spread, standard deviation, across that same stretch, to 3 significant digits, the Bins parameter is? 16.8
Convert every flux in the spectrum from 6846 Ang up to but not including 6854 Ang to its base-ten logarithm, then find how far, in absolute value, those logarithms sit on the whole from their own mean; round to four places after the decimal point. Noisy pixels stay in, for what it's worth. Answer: 0.0035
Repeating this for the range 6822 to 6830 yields 0.0050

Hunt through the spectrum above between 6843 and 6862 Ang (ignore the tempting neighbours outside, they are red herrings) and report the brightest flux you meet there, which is 18.03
